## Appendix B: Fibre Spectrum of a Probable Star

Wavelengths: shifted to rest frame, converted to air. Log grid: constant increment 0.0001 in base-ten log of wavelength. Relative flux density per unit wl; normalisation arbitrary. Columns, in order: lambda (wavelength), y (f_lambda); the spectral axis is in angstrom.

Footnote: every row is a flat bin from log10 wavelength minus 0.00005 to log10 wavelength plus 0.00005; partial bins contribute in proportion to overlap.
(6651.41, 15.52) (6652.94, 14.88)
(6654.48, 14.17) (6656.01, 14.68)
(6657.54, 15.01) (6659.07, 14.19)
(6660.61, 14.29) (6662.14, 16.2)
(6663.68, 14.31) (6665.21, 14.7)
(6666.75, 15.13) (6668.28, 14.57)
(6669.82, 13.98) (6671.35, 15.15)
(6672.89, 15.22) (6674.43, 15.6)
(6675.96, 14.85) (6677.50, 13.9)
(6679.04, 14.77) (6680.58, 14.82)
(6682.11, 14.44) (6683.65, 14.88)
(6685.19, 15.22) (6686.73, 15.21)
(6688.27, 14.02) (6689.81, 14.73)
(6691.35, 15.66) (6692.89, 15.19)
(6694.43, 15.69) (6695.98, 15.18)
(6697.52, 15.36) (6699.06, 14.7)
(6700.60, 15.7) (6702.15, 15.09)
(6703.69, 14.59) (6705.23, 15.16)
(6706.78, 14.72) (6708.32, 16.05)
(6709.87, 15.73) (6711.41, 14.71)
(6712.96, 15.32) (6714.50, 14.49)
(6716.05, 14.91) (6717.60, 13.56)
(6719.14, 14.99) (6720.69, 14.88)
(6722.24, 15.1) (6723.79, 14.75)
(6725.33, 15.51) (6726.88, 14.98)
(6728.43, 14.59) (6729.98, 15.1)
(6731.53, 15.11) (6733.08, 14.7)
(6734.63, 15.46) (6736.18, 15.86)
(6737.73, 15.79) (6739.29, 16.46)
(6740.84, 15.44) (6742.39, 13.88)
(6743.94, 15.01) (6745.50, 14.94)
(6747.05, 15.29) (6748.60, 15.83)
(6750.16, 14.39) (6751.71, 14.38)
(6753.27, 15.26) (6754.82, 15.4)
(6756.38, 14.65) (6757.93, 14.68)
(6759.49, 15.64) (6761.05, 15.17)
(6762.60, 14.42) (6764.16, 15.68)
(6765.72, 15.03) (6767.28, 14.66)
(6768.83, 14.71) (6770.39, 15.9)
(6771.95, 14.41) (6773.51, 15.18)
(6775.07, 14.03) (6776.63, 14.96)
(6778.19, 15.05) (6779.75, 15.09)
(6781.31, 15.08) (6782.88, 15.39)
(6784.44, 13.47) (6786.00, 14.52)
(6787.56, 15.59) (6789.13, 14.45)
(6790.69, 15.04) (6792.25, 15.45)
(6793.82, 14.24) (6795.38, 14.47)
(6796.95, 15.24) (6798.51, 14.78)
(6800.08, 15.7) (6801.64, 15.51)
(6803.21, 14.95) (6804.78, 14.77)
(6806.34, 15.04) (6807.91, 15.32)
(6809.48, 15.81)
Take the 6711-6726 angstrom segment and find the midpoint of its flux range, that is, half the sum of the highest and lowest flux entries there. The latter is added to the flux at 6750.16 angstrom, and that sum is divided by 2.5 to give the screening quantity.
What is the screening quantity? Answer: 11.6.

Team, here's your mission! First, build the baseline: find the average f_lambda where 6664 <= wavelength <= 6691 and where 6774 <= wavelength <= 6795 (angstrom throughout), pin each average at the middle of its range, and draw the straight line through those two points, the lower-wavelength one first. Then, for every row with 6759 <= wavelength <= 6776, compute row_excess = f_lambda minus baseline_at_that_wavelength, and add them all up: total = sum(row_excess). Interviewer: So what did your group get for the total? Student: 2.1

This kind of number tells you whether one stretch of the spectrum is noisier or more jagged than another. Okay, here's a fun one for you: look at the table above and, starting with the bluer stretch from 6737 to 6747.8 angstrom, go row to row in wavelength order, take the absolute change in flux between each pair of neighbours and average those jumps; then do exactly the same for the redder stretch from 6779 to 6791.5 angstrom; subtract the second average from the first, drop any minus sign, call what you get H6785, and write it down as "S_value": 0.070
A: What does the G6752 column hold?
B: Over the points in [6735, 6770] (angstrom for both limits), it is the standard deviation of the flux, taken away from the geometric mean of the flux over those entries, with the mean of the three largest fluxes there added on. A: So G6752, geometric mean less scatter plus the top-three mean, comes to 30.5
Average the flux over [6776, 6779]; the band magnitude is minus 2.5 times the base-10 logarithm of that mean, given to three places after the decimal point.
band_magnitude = -2.941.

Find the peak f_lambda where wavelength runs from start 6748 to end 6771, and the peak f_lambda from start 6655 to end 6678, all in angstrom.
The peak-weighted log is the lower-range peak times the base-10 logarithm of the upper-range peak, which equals 19.5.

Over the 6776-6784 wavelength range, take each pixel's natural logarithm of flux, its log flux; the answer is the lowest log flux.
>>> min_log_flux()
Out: 2.71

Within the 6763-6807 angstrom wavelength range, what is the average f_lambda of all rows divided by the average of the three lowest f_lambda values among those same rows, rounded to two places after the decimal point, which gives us 1.07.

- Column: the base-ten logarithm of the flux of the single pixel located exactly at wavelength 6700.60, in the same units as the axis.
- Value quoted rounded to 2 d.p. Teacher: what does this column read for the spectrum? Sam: 1.20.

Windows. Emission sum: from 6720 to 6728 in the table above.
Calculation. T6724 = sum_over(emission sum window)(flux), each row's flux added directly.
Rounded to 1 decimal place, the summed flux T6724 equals 75.2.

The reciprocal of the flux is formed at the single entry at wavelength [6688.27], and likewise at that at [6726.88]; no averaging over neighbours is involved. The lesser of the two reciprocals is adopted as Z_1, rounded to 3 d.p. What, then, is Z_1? 0.067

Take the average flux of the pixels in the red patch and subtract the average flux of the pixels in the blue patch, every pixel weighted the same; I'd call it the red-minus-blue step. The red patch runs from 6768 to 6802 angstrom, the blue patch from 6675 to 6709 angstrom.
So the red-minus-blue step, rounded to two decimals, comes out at -0.08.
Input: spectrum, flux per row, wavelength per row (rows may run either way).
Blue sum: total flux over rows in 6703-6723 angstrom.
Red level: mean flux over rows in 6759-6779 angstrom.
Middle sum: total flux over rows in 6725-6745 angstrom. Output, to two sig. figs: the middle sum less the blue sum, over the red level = 0.25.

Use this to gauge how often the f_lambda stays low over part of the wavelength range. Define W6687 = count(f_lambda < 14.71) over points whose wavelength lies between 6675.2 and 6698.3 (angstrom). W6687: 3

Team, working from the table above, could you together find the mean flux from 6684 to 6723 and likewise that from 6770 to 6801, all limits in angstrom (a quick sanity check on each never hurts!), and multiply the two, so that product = 224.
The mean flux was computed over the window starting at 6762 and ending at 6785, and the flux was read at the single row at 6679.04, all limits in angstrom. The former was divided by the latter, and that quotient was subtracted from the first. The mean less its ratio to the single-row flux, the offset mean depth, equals 13.9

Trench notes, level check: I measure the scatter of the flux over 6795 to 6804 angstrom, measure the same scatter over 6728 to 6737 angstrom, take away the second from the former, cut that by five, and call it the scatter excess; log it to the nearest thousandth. -0.002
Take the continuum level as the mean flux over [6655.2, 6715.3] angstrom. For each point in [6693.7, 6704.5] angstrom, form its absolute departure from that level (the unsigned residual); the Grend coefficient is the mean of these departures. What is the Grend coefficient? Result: 0.41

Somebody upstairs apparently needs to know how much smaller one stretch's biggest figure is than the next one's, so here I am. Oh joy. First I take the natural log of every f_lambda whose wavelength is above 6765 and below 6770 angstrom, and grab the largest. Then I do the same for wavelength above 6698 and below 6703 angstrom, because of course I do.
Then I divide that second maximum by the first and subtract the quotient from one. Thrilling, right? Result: -0.016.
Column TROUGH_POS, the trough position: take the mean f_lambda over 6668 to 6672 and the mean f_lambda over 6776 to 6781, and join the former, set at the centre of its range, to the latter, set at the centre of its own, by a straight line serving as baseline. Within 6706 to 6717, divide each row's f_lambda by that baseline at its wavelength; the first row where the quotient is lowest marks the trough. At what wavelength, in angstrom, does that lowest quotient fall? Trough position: 6714.50 angstrom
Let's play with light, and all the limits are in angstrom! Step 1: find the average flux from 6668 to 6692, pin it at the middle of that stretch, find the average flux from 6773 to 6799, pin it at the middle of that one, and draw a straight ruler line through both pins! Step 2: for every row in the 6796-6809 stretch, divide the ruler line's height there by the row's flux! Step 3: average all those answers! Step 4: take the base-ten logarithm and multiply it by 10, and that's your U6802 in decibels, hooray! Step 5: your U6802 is -0.10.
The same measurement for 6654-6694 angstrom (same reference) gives 0.01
